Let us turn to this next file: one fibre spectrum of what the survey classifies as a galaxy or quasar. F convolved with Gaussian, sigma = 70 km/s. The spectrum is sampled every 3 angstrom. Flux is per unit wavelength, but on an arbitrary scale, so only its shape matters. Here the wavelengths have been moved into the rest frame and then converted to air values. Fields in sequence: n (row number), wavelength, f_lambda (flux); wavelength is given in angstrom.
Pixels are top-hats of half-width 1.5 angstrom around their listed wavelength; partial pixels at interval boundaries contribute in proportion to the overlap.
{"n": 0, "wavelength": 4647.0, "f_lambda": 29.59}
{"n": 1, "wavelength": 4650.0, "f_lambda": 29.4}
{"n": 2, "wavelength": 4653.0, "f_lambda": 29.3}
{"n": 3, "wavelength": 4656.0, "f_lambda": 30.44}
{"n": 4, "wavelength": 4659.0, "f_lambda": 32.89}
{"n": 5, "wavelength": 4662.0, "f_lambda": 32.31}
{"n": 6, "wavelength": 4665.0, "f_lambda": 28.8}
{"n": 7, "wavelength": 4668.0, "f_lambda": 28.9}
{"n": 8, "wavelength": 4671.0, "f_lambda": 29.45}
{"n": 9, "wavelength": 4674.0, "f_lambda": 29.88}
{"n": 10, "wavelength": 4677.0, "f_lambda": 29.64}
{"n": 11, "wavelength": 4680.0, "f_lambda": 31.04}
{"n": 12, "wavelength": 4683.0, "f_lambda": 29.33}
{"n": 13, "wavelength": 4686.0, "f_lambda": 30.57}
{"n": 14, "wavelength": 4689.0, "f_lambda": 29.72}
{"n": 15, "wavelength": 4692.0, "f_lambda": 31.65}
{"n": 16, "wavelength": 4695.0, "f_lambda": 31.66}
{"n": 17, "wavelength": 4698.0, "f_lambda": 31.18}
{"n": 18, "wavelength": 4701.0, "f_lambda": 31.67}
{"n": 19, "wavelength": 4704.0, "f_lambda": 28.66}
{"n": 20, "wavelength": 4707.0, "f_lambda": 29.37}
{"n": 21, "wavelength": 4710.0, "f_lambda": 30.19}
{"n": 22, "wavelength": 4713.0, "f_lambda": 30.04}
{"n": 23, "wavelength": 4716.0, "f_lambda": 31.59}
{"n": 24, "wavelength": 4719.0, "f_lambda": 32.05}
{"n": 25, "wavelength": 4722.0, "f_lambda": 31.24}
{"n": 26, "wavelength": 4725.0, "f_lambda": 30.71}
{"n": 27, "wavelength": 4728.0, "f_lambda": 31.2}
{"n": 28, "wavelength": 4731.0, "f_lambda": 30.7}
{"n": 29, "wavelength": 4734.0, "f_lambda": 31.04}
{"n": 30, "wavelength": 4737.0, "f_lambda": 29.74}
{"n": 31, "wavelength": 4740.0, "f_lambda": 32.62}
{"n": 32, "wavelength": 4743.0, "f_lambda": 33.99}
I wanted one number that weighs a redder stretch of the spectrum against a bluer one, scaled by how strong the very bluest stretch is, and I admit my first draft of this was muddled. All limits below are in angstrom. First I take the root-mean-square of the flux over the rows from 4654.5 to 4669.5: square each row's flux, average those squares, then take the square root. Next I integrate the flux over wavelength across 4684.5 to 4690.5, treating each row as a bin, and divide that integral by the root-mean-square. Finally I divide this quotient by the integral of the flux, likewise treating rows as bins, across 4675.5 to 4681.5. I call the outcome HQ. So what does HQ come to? 0.03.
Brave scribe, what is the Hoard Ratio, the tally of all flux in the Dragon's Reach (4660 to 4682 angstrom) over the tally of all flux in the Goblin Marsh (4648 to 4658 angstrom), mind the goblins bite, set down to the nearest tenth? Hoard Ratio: 2.4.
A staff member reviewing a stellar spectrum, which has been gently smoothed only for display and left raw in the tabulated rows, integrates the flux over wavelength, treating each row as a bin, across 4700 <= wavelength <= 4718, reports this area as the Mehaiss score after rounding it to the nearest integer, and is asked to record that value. 545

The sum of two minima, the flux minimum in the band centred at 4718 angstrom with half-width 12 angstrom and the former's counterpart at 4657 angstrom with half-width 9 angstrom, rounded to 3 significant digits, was 58.2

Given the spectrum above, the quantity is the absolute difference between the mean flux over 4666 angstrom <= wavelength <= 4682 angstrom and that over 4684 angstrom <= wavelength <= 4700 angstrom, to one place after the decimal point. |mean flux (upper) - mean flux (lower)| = 1.2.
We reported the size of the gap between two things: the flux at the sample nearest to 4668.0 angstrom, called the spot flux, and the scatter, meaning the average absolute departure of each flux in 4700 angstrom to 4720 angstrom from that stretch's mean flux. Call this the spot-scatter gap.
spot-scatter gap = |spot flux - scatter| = 27.8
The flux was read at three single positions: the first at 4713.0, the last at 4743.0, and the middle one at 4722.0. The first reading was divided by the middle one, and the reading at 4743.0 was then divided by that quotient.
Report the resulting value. 35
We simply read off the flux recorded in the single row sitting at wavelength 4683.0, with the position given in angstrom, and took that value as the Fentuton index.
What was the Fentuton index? 29.33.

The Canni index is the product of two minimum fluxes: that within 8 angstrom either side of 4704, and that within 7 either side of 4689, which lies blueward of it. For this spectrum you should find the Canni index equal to 841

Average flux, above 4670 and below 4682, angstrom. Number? 30.0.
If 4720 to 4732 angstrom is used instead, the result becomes 31.0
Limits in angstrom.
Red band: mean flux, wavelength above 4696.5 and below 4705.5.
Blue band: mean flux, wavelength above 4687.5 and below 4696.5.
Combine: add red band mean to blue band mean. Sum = 61.5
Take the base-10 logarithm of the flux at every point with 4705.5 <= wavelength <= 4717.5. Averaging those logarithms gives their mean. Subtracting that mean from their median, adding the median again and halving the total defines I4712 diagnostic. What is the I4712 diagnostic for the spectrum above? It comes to 0.738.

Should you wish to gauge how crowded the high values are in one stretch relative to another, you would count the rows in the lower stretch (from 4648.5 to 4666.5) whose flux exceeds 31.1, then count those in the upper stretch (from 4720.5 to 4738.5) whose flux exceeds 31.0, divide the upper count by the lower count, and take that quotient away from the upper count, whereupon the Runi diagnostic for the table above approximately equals 1.50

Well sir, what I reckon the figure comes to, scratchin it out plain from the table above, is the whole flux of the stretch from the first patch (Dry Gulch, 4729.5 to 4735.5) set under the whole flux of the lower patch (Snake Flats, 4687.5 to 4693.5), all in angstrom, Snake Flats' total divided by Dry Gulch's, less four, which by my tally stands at -3.01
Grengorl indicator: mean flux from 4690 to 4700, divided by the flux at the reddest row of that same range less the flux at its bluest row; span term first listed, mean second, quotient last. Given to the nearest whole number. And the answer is -67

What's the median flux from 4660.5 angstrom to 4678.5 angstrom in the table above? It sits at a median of 29.5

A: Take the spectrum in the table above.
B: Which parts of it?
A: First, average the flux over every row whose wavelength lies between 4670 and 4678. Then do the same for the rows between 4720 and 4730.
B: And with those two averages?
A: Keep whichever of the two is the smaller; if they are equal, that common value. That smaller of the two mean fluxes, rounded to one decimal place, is 29.7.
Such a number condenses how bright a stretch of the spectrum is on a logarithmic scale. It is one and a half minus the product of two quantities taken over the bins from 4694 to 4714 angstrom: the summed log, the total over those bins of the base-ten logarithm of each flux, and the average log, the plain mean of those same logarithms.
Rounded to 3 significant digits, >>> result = -13.9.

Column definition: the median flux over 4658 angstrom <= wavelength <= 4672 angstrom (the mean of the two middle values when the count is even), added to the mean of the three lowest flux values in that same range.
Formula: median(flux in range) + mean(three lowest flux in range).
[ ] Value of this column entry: 58.5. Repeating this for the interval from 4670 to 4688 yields 59.2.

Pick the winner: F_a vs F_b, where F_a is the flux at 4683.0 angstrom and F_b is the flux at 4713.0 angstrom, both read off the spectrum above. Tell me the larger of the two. 30.0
